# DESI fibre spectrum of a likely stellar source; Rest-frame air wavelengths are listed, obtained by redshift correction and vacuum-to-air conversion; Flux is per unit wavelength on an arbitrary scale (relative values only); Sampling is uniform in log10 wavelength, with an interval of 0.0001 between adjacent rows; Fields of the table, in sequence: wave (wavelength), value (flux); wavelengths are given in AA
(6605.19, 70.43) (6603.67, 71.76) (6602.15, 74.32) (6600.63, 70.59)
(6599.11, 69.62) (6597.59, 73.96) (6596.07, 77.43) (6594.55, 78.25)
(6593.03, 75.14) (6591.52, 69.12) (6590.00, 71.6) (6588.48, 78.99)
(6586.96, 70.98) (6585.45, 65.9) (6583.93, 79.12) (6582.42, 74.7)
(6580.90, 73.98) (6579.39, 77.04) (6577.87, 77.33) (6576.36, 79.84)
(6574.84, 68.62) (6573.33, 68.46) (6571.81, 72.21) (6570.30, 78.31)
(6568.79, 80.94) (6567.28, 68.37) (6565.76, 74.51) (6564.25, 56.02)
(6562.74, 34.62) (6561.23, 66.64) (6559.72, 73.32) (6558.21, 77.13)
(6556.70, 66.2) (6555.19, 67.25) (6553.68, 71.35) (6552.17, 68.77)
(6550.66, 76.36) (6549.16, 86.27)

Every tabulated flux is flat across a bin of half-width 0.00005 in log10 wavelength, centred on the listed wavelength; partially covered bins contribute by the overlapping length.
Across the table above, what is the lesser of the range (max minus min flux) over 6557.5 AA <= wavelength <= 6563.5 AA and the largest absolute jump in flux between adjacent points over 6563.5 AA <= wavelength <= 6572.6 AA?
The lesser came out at 18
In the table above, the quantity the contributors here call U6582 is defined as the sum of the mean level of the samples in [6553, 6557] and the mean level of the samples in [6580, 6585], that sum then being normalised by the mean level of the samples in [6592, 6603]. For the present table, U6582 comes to 1.94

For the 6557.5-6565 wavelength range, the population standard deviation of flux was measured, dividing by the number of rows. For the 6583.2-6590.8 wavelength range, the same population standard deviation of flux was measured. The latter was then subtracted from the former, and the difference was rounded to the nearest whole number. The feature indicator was 10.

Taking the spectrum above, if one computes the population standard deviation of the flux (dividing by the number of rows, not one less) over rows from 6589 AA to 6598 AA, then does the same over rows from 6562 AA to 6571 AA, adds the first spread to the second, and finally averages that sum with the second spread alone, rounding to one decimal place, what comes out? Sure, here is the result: 17.6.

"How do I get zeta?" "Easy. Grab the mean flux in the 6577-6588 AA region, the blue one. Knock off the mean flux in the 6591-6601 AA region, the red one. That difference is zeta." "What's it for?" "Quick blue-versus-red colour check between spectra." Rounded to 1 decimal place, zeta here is 0.7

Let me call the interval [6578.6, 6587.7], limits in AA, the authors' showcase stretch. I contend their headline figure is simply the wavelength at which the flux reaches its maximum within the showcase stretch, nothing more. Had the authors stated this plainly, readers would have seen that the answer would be 6583.93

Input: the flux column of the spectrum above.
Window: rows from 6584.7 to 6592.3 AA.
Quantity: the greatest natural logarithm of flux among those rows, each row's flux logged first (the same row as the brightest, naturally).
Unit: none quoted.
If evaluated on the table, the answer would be 4.37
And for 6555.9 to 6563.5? 4.35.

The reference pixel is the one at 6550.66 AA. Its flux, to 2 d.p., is 76.36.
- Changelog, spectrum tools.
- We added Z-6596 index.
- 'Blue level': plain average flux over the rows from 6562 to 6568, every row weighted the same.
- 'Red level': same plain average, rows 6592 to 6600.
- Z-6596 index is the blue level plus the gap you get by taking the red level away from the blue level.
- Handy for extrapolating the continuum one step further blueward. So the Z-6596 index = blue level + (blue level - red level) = 42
